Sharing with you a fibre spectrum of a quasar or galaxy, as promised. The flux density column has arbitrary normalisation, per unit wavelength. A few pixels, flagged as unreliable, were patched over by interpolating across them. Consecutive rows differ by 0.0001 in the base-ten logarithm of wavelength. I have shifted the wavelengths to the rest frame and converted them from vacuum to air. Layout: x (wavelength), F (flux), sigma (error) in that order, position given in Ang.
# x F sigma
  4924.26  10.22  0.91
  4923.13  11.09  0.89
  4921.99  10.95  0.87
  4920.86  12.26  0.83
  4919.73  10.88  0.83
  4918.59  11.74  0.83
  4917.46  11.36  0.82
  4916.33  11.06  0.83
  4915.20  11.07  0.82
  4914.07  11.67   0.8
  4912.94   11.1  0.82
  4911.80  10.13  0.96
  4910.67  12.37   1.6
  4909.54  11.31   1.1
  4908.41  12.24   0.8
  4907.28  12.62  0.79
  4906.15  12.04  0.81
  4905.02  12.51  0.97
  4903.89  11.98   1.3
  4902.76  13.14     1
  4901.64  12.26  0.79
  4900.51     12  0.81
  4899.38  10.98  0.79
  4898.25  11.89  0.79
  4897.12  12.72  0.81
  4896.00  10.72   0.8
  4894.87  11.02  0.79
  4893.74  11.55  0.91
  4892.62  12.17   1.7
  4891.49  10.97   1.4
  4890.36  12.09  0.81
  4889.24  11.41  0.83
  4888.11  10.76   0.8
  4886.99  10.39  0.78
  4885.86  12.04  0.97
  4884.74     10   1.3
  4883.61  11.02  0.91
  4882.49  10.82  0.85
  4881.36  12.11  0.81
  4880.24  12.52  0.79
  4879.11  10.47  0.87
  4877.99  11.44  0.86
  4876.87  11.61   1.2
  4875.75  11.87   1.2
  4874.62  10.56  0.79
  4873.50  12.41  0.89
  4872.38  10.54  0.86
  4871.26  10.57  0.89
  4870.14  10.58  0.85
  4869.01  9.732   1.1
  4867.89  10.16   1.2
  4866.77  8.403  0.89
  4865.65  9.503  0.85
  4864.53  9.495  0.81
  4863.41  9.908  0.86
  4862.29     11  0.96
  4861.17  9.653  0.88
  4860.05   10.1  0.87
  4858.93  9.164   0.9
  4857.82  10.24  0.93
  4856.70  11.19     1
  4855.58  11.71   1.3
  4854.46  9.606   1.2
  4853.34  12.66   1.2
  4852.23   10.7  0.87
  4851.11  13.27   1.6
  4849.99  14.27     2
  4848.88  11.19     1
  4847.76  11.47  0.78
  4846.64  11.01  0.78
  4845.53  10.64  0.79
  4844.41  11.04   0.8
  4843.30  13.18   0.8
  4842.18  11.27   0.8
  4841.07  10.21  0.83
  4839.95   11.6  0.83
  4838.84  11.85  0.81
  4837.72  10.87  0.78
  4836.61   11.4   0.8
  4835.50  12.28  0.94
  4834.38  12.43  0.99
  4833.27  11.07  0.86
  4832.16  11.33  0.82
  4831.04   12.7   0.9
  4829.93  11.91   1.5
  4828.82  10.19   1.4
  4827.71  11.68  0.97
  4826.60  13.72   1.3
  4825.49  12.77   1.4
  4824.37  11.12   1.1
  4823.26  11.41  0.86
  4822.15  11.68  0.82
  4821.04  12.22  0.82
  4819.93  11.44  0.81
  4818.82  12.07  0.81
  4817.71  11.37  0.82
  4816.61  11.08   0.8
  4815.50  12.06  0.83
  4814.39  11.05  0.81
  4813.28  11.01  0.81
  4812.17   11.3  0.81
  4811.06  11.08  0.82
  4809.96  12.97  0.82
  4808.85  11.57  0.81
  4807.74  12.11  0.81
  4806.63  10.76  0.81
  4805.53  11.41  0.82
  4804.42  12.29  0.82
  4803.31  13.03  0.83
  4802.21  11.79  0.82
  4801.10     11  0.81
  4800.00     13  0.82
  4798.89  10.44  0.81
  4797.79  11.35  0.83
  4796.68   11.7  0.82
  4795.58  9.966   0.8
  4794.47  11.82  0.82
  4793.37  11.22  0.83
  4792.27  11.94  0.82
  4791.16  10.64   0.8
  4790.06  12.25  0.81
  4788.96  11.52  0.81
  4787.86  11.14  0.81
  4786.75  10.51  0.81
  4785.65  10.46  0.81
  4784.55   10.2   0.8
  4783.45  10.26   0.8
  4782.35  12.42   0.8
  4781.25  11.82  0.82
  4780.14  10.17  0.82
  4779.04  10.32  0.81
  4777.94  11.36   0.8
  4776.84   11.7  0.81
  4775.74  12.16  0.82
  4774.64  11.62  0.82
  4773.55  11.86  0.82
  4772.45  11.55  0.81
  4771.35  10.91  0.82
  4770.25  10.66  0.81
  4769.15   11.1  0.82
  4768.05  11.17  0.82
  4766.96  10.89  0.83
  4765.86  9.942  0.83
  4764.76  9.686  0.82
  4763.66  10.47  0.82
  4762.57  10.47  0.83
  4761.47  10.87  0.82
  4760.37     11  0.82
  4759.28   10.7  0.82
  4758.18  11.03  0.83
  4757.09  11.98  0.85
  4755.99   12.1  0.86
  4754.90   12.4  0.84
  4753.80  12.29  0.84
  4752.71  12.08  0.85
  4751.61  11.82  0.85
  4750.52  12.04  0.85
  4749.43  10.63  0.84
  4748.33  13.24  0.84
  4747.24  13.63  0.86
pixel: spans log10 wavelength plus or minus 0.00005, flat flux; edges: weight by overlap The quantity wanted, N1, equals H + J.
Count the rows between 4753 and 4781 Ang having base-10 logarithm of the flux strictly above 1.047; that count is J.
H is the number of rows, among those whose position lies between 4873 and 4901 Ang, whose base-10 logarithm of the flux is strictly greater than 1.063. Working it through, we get 22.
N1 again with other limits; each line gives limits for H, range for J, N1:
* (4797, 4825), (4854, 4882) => 19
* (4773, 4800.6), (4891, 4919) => 28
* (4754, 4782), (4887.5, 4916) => 25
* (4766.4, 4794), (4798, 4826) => 25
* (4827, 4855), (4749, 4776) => 23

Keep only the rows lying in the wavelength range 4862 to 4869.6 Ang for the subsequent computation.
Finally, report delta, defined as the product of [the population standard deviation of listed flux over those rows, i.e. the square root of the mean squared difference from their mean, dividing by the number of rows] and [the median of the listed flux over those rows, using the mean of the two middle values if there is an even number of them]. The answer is 7.1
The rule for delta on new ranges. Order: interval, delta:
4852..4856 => 12.7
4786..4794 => 6.6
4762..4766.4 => 3.5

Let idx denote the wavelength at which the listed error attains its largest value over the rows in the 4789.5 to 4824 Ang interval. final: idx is 4823.26 Ang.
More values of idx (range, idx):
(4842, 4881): 4849.99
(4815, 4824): 4823.26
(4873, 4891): 4884.74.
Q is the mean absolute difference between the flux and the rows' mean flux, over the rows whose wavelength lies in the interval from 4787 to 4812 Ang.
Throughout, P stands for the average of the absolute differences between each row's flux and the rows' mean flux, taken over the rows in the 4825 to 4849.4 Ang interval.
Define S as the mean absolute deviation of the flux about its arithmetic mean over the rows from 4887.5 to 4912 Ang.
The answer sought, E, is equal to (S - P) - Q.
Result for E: -0.71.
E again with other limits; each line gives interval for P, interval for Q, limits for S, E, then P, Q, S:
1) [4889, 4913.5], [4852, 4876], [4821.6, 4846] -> -0.74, 0.62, 0.81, 0.70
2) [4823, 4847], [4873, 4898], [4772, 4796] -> -0.71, 0.72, 0.66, 0.67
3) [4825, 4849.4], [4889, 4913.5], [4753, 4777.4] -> -0.72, 0.72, 0.62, 0.62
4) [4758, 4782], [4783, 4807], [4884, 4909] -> -0.53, 0.51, 0.70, 0.69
